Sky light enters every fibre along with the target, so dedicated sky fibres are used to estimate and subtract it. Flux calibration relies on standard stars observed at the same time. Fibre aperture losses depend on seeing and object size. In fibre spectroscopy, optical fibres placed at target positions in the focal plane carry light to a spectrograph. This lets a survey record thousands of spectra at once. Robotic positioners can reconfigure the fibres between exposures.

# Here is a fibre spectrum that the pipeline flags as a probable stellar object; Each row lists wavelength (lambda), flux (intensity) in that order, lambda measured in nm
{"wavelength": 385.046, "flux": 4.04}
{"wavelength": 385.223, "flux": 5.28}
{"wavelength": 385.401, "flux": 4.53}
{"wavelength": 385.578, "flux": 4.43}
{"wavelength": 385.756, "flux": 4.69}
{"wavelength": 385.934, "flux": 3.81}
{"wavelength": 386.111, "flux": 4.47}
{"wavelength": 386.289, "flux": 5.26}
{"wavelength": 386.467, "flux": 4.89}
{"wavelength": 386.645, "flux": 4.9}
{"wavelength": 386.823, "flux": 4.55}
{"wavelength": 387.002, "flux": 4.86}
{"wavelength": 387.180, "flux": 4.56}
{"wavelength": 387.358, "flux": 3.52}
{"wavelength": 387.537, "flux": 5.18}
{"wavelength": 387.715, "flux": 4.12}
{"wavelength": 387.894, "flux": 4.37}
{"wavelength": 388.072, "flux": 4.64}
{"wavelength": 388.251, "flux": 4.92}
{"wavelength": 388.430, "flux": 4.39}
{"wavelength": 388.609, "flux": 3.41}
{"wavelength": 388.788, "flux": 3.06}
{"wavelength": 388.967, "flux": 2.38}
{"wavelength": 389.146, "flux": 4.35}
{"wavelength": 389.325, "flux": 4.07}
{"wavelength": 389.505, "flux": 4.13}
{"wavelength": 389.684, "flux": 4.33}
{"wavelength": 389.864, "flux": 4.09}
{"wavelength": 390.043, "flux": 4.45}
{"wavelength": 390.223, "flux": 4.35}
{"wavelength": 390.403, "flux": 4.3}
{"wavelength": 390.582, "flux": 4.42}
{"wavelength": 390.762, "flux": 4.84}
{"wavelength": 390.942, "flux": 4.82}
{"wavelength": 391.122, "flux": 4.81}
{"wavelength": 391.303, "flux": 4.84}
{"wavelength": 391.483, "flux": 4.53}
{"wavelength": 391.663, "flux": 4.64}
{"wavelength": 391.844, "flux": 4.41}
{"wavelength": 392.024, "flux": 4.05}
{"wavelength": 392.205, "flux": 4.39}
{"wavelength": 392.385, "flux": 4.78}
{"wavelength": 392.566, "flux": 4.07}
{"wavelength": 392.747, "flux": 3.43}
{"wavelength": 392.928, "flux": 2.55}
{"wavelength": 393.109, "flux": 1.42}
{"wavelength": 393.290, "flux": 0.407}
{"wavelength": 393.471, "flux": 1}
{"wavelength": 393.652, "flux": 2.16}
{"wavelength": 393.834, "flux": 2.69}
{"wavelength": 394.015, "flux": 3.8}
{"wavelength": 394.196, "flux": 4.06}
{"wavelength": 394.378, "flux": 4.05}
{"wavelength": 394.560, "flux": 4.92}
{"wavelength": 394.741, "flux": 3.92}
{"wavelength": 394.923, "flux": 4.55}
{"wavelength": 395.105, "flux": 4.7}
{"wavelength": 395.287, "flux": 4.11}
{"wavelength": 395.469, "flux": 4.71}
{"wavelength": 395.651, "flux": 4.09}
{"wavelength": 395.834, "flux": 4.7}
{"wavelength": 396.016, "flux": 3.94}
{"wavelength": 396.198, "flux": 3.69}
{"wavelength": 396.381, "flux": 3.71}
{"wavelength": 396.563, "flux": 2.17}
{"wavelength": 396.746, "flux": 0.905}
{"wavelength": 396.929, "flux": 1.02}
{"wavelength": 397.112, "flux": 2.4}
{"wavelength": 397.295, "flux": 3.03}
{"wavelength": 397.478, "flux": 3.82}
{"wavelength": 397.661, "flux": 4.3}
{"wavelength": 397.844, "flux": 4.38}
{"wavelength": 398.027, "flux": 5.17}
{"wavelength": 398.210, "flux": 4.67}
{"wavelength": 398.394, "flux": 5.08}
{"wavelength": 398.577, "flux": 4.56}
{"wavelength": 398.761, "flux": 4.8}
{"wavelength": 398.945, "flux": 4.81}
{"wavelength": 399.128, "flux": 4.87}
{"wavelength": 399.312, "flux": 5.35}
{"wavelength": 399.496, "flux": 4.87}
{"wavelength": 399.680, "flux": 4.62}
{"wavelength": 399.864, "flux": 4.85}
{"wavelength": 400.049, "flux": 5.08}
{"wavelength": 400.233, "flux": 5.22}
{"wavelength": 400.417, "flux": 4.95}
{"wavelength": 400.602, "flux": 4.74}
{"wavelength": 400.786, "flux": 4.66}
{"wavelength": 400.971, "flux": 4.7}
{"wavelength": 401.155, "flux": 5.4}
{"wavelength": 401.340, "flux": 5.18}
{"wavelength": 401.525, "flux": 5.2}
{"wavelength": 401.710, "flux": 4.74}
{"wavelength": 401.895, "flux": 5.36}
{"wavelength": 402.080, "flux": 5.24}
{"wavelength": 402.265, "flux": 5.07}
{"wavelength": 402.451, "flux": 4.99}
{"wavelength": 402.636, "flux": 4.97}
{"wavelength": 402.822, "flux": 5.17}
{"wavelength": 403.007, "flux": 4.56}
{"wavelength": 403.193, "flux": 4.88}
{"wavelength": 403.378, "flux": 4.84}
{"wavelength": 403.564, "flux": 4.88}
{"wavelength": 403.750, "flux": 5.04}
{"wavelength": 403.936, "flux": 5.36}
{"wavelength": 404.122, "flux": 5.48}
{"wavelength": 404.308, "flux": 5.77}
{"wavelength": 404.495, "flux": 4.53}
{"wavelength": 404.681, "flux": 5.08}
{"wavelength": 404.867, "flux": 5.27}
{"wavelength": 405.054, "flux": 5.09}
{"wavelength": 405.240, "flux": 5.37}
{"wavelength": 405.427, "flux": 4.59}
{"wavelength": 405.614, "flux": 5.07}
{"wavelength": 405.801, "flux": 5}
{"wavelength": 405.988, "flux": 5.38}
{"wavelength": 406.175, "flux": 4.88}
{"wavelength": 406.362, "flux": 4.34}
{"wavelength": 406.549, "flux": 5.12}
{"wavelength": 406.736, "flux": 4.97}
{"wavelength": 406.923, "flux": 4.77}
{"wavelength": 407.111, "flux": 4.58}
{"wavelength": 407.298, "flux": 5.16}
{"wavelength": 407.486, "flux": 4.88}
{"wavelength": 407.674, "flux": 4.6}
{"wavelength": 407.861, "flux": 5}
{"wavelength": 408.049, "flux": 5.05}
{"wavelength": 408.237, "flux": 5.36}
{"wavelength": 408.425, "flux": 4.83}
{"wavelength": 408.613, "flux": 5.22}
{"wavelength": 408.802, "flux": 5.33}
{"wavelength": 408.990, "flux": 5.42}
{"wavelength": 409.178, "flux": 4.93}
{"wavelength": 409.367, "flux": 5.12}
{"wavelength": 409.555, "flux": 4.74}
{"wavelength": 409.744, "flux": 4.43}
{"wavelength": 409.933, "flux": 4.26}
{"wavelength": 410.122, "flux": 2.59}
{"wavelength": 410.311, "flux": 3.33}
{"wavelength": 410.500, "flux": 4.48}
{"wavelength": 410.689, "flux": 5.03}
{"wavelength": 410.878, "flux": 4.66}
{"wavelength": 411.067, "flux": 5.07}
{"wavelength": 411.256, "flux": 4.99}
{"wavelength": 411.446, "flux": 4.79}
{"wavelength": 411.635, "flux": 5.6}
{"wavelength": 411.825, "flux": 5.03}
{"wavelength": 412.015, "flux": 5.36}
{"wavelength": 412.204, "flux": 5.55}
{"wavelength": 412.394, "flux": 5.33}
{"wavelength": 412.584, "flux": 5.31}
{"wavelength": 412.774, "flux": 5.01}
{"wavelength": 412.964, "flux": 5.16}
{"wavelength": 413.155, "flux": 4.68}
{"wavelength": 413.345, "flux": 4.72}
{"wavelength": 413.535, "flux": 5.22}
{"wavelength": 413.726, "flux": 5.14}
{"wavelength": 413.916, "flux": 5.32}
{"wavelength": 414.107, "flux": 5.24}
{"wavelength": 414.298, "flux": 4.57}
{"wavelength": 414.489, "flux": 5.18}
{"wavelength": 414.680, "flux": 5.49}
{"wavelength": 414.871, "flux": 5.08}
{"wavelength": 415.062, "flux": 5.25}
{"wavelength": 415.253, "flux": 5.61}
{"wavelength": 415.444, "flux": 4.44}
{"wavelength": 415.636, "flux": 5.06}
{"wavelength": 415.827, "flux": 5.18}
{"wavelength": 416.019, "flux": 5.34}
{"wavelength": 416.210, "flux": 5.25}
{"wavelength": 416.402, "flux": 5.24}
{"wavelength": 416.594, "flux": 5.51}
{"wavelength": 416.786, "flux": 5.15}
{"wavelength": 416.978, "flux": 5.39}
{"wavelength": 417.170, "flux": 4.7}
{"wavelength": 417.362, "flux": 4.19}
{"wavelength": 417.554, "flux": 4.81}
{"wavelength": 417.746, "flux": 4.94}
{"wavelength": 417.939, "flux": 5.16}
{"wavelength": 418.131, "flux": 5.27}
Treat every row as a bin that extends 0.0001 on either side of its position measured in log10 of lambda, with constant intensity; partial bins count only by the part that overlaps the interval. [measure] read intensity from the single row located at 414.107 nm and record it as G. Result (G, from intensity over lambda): 5.24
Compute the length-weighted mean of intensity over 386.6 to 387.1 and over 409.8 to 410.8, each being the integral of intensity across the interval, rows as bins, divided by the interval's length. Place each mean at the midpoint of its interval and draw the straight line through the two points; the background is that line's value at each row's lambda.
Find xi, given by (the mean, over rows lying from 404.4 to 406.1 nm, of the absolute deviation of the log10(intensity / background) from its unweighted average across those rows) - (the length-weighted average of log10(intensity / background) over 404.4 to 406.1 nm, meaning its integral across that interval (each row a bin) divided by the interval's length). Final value -0.07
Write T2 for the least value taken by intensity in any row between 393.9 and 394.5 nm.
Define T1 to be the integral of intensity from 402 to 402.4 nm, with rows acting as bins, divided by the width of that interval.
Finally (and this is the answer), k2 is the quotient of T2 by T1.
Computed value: 0.74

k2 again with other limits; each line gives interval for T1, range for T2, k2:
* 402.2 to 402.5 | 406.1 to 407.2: 0.86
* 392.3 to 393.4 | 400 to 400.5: 1.81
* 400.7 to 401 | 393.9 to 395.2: 0.81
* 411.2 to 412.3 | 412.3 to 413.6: 0.90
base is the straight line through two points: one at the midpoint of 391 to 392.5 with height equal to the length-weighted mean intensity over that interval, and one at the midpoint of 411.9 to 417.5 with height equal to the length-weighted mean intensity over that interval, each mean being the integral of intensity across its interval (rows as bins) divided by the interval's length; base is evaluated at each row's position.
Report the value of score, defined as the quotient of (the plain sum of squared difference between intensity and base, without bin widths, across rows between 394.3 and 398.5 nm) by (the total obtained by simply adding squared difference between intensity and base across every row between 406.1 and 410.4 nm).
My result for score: 4.3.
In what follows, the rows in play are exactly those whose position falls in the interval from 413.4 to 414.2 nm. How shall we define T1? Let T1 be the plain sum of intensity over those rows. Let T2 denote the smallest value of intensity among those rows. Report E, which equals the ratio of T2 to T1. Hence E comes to 0.246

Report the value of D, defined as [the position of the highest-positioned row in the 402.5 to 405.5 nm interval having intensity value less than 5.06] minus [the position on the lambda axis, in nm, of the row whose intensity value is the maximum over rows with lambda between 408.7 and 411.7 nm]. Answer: -6.21 nm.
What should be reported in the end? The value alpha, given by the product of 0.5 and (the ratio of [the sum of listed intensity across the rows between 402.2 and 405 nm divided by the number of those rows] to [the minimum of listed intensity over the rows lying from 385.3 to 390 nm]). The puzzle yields 1.06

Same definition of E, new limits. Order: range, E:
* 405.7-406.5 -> 0.221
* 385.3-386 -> 0.218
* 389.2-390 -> 0.245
